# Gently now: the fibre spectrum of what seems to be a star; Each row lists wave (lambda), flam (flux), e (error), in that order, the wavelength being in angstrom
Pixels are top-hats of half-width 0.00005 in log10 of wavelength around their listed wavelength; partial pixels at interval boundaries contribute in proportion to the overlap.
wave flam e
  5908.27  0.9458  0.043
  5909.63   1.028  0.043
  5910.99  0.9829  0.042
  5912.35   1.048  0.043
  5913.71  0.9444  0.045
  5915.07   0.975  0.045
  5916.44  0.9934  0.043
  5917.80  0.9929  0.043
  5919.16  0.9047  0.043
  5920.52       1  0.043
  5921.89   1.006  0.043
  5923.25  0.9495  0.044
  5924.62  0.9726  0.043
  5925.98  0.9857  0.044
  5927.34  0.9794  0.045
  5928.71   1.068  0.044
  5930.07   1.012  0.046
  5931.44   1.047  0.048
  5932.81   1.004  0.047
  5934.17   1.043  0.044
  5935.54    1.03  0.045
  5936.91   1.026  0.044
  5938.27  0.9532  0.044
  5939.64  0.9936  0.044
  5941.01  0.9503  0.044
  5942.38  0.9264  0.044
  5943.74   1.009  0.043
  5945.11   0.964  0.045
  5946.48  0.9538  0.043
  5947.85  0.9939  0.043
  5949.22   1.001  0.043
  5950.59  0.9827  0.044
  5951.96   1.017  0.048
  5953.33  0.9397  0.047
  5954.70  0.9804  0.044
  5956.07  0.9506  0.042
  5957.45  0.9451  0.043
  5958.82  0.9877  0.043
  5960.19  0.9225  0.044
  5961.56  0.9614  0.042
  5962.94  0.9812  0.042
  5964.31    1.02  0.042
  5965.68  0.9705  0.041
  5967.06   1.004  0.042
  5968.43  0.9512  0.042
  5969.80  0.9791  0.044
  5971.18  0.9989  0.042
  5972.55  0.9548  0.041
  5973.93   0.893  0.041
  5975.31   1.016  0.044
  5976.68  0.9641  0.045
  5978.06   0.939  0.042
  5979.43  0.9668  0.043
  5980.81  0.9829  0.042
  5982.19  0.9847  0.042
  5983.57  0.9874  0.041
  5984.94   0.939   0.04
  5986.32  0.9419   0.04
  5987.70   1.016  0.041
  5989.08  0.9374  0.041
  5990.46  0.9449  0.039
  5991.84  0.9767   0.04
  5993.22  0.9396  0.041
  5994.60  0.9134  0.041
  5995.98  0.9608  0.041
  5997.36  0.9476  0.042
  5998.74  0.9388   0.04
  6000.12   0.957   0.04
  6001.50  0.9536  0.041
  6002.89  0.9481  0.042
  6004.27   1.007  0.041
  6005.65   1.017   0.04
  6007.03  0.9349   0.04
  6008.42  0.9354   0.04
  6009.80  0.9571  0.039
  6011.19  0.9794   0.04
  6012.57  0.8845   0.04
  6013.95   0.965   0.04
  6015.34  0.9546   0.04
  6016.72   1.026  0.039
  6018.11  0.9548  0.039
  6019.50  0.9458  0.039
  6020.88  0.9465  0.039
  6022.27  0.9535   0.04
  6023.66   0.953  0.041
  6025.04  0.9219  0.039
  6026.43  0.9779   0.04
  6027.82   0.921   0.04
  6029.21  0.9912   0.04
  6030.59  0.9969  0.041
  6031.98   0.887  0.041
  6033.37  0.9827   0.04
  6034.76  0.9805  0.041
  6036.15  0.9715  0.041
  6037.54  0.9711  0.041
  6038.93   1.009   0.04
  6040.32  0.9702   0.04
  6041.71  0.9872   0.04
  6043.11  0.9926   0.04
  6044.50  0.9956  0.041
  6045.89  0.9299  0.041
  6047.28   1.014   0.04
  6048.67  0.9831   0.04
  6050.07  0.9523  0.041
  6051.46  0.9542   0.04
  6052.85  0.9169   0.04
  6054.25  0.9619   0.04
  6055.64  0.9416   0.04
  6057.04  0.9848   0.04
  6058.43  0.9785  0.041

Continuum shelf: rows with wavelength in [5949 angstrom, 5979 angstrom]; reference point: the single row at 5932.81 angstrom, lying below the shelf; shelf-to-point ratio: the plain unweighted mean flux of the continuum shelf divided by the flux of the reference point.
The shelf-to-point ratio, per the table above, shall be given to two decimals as 0.97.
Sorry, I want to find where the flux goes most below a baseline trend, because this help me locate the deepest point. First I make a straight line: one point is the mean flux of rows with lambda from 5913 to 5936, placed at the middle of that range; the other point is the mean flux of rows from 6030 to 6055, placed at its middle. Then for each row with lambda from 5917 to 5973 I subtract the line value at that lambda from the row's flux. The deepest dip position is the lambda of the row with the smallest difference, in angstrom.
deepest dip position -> 5919.16 angstrom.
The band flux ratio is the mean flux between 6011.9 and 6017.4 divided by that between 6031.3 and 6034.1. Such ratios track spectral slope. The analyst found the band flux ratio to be 1.02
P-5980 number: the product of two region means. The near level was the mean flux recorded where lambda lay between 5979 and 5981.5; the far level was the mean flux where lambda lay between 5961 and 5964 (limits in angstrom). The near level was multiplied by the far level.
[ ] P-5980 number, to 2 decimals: 0.95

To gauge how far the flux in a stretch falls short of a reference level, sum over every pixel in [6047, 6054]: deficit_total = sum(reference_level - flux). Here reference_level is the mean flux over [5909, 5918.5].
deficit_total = 0.15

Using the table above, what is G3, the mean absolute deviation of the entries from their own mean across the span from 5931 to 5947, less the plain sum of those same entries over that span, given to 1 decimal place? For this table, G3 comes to -11.9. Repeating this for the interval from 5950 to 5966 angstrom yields -11.6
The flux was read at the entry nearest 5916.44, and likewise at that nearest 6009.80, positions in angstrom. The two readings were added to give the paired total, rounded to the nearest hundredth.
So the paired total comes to 1.95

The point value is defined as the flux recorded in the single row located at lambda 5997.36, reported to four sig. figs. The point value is 0.9476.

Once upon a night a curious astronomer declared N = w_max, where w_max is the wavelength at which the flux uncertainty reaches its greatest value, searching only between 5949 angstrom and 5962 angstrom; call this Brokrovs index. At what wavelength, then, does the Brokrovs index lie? 5951.96 angstrom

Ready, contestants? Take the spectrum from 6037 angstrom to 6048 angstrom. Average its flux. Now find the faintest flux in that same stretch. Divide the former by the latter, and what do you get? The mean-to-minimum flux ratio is 1.06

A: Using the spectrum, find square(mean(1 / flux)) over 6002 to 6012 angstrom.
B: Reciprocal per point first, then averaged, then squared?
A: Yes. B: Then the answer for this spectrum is 1.07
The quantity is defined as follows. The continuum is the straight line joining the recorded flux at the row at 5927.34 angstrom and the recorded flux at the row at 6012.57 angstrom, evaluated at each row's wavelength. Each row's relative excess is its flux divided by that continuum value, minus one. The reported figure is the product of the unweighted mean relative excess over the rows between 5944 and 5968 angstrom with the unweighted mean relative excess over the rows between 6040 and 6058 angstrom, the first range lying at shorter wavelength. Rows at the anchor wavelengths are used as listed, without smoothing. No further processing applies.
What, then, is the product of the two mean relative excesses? 0.0043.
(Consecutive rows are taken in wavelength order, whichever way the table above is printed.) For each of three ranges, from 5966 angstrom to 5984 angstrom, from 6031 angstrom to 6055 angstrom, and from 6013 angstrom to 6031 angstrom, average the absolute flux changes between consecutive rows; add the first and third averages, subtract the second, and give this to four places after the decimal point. 0.0388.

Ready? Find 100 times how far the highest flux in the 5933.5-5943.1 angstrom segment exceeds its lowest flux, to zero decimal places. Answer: 12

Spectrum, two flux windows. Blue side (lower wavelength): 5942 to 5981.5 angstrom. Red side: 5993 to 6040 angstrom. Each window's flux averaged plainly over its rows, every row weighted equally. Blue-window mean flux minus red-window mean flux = 0.013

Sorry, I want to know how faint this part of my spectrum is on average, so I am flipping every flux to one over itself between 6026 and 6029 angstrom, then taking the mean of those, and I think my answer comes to 1.05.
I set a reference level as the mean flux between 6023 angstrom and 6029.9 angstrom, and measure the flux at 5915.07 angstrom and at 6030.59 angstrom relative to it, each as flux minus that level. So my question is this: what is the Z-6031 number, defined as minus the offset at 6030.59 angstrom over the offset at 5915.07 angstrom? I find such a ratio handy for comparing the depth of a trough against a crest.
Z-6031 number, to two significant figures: -2.0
